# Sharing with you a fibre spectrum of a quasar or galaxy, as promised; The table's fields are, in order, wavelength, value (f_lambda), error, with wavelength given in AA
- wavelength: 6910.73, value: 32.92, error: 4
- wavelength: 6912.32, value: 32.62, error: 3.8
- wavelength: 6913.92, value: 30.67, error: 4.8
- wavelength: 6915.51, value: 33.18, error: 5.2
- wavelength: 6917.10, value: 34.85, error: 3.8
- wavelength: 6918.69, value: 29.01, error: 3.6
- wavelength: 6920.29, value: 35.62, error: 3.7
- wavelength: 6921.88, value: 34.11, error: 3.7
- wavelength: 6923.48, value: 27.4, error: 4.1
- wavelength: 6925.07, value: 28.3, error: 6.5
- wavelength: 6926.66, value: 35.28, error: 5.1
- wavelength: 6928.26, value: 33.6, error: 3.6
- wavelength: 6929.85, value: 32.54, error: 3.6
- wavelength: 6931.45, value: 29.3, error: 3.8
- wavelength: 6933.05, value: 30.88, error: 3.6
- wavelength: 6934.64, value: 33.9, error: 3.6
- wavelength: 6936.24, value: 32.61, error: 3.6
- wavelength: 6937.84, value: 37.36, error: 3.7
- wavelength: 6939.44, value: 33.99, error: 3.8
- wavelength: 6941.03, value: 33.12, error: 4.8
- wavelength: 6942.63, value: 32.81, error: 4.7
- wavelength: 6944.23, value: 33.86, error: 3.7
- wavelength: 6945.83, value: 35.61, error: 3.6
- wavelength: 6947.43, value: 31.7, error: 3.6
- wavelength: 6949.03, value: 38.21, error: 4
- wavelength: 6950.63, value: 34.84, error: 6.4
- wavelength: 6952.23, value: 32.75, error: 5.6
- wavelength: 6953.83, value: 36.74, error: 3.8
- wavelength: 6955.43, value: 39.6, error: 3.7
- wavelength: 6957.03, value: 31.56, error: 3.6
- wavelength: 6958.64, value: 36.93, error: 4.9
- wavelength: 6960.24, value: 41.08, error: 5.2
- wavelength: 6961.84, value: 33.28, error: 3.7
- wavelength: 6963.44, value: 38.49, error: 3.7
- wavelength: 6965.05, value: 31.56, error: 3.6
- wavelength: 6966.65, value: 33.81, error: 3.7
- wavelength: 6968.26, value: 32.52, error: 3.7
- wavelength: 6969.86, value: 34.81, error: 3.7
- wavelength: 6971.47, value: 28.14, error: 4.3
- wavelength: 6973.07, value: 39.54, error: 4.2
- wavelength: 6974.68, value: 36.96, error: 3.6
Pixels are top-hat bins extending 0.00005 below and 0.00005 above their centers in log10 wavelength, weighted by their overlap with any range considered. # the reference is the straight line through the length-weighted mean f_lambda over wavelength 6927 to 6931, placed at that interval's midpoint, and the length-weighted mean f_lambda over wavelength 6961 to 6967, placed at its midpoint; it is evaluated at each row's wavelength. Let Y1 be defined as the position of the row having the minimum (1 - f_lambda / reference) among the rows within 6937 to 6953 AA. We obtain 6949.03 AA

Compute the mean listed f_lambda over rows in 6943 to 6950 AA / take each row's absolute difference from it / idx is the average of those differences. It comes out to 2.1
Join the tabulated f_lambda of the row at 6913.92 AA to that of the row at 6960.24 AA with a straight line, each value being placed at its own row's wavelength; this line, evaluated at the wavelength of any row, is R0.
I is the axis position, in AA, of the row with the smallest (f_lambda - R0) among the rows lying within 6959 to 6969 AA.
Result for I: 6965.05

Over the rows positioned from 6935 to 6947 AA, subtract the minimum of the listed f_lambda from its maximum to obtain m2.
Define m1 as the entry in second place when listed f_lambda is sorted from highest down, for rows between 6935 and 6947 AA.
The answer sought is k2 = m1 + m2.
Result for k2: 40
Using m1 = 35.61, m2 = 5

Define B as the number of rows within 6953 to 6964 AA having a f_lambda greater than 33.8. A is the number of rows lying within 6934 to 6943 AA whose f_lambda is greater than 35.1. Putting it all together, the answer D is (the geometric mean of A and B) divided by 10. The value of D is 0.224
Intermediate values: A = 1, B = 5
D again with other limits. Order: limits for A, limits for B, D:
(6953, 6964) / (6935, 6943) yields 0.316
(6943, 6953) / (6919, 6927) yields 0.245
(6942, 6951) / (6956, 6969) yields 0.283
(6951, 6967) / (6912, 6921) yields 0.316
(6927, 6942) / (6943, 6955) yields 0.224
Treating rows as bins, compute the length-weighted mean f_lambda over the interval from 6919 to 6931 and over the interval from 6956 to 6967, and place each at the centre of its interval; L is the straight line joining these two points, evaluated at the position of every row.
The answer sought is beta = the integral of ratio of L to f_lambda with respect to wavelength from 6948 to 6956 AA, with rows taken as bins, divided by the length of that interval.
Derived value 0.96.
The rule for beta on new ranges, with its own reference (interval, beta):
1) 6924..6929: 1.02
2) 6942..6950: 0.99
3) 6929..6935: 1.04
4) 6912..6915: 0.98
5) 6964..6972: 1.11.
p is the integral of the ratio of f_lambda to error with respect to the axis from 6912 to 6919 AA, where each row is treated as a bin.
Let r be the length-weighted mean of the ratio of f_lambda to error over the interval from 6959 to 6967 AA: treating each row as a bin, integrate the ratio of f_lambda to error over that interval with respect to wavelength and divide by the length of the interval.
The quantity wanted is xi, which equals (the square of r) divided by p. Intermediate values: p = 53.4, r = 9.0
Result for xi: 1.50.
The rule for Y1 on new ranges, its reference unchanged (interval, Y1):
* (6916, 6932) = 6920.29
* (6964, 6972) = 6969.86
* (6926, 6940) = 6937.84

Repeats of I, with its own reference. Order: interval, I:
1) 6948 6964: 6957.03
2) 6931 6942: 6931.45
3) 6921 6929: 6923.48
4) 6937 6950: 6947.43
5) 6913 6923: 6918.69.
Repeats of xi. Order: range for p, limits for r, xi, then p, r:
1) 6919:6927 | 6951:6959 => 1.18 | 59.4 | 8.4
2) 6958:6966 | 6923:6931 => 0.76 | 70.1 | 7.3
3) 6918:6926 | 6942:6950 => 1.29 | 60.6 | 8.8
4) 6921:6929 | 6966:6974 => 1.28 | 58.5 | 8.7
